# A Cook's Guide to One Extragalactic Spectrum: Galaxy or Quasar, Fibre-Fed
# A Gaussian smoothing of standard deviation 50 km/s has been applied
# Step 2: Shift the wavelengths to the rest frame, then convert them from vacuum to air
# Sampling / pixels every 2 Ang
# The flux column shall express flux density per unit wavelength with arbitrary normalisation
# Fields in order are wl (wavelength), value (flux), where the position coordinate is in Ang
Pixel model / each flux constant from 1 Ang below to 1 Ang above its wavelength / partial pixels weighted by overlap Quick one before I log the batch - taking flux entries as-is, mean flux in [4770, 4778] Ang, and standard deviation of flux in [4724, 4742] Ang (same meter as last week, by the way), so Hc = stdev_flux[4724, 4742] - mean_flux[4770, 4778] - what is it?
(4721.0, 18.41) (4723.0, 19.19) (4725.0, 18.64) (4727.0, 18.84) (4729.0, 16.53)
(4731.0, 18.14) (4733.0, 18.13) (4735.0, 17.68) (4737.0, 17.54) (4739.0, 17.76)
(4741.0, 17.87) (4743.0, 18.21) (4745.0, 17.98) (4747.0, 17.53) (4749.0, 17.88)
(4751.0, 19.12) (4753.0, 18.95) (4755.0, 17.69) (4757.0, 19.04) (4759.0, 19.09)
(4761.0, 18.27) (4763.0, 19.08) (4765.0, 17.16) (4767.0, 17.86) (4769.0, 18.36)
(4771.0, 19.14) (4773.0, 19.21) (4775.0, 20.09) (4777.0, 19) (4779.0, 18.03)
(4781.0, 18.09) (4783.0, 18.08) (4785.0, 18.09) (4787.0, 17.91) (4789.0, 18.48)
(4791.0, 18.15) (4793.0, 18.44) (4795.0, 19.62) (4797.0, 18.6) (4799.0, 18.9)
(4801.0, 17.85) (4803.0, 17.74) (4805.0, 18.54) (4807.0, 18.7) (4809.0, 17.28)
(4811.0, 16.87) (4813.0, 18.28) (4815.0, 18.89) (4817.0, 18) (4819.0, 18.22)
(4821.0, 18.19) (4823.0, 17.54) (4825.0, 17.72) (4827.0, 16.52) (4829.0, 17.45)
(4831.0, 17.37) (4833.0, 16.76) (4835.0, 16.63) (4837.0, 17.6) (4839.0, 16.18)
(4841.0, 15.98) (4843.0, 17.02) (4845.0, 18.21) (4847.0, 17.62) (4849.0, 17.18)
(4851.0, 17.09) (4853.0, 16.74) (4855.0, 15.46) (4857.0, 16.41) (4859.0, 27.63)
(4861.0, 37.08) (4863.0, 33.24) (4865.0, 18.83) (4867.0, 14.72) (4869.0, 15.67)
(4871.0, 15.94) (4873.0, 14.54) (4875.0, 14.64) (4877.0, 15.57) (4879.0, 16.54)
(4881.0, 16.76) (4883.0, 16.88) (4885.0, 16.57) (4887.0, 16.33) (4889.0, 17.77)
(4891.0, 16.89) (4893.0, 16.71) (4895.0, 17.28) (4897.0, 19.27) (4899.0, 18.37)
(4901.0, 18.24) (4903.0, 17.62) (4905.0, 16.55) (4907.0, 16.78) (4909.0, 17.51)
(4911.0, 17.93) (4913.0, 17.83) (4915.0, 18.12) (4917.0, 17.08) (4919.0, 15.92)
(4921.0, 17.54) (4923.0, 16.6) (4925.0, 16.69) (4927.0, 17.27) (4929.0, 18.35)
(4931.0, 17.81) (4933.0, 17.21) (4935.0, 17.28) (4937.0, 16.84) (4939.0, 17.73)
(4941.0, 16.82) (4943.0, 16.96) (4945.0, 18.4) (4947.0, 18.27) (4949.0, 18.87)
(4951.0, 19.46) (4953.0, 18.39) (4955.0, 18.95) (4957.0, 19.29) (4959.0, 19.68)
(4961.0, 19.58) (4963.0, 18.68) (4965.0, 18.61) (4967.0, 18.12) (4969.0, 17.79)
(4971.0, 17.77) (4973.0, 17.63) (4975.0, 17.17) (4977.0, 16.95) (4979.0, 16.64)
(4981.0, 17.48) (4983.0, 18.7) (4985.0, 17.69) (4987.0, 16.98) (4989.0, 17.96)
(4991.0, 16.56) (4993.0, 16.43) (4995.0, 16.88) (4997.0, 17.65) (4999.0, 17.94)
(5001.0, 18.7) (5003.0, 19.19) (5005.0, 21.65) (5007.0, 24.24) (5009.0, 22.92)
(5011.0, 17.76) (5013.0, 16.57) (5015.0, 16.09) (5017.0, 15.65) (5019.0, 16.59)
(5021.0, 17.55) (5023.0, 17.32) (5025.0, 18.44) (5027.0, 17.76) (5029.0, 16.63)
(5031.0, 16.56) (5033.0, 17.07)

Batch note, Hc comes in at -18.7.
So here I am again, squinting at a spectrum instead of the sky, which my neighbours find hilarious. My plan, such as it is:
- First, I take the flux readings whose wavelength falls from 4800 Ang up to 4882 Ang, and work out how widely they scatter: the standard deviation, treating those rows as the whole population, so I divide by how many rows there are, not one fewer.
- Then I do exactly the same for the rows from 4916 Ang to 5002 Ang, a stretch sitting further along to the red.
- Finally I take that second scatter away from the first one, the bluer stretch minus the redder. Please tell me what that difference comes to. 3.4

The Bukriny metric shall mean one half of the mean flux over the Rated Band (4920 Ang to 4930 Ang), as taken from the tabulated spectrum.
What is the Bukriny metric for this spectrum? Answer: 8.6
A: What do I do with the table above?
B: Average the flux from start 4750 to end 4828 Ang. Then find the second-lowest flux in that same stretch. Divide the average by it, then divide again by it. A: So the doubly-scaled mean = 0.0644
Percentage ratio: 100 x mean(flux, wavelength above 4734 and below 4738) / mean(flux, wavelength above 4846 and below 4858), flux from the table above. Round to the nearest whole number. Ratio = 105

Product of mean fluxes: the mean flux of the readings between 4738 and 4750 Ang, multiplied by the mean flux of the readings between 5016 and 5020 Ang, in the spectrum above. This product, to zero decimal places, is 288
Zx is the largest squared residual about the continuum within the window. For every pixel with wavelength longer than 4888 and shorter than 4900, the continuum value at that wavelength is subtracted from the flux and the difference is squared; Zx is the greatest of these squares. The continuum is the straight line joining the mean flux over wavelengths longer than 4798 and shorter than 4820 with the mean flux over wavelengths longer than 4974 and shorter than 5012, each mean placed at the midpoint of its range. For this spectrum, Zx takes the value 2.3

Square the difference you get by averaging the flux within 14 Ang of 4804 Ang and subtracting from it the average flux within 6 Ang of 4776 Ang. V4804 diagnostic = 0.42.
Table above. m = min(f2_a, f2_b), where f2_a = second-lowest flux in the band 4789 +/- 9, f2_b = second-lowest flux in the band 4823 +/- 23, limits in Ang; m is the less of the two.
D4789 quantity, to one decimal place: 16.2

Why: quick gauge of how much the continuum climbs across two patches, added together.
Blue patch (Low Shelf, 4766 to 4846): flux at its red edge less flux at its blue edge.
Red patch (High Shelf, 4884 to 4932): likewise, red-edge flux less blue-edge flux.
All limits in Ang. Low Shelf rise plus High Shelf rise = 2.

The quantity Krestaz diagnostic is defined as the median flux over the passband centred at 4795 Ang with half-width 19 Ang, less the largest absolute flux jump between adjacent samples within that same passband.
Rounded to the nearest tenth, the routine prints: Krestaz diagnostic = 16.7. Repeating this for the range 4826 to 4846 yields 15.5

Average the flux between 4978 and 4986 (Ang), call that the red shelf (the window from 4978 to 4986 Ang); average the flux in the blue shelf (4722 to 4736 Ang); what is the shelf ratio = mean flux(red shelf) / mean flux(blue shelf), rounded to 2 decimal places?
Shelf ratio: 0.97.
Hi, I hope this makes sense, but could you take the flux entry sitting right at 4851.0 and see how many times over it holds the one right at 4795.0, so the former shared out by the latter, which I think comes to 0.87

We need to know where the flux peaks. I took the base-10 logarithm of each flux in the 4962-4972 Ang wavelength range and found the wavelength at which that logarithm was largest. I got 4963.0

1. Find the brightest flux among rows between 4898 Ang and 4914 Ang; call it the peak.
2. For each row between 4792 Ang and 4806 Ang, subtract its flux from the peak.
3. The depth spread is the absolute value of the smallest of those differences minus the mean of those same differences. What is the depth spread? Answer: 1.1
